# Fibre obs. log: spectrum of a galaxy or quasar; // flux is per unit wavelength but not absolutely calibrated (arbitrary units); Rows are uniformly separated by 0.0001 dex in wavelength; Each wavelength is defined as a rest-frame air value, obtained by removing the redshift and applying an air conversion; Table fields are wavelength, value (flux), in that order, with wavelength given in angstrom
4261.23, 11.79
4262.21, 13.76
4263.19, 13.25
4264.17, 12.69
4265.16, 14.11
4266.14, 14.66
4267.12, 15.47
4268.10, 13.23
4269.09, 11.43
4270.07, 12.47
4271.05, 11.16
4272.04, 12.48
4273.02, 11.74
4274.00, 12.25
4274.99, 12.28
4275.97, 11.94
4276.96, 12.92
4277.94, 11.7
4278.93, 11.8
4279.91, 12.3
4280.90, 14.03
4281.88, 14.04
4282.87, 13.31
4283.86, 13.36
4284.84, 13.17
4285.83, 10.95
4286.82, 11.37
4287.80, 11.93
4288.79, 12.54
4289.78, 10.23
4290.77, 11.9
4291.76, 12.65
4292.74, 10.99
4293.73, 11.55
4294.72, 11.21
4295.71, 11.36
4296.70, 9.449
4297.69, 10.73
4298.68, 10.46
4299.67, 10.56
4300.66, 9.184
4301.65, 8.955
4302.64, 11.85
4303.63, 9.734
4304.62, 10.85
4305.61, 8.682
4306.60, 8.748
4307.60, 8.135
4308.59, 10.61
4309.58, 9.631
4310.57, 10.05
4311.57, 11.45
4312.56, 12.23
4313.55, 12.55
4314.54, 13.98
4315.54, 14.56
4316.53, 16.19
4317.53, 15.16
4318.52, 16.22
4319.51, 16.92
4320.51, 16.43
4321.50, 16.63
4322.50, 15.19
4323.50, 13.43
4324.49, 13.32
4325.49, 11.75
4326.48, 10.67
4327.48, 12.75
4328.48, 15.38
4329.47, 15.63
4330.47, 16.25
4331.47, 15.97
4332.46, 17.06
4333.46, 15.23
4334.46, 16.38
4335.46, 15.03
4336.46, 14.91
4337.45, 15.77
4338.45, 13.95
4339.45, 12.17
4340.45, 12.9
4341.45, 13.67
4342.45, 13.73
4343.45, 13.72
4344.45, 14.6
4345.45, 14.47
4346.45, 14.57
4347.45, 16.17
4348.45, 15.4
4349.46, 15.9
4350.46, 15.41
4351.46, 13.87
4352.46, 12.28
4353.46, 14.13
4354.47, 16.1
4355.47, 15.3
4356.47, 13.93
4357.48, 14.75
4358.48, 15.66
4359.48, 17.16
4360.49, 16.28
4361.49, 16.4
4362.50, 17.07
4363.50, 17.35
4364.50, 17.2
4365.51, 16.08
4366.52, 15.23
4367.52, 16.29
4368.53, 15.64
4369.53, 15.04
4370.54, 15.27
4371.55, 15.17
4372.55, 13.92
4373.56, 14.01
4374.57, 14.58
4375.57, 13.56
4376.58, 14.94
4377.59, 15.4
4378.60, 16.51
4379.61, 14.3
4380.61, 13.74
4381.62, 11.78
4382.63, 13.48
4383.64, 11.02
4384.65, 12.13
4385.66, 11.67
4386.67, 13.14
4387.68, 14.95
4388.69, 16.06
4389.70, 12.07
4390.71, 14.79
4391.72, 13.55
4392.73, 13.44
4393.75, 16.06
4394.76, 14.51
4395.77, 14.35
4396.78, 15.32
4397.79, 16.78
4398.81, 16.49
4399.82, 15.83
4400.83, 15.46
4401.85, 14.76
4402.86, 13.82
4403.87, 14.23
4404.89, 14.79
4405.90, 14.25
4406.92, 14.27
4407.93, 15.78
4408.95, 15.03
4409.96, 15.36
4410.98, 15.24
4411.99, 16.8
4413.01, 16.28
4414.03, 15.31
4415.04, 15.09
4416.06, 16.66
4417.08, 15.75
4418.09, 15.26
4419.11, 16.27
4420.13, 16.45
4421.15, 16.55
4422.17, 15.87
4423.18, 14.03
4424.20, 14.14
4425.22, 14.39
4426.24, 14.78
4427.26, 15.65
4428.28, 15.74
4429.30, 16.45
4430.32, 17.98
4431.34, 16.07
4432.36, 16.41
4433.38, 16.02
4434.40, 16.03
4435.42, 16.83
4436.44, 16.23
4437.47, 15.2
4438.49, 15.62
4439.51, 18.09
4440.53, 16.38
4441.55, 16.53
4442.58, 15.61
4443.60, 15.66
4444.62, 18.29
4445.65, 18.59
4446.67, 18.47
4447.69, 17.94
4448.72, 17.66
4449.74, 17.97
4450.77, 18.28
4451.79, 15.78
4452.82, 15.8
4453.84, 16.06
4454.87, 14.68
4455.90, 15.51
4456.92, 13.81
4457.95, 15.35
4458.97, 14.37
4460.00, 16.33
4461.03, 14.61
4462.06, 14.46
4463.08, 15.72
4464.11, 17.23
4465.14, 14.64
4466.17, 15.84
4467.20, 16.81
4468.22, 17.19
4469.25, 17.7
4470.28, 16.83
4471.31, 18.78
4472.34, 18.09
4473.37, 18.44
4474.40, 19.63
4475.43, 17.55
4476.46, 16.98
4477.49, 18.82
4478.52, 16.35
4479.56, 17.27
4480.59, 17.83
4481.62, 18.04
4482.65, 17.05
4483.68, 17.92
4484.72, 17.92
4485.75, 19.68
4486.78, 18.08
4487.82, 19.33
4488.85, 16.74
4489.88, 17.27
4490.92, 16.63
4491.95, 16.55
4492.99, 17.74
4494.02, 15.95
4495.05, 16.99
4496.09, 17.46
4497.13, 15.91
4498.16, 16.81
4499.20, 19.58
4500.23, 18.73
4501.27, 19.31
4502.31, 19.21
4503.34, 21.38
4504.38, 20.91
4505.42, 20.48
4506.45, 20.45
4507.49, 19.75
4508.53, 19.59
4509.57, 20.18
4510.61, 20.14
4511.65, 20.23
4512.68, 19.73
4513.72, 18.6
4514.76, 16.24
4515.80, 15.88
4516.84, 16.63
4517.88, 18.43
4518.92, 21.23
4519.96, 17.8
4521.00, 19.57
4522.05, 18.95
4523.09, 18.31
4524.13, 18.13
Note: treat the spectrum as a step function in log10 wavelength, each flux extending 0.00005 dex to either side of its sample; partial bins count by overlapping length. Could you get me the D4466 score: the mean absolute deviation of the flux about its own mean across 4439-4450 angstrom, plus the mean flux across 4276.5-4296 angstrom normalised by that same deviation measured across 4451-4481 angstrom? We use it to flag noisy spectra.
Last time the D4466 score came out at 10.7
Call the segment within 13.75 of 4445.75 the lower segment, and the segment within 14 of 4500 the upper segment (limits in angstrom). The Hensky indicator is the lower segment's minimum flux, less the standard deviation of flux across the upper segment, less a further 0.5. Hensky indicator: 12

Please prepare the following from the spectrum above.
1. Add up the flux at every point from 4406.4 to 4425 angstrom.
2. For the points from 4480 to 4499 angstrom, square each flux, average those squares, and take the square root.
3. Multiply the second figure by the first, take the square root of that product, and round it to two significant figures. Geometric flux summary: 70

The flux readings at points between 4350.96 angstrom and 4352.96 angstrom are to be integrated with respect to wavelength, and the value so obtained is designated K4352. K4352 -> 26.2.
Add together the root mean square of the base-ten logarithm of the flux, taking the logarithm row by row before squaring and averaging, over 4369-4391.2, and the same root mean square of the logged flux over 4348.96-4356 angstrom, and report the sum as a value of 2.31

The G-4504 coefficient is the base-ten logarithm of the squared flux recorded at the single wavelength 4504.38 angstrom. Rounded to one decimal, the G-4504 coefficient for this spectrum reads 2.6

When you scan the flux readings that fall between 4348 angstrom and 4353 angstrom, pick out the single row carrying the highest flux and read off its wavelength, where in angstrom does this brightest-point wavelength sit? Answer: 4349.46 angstrom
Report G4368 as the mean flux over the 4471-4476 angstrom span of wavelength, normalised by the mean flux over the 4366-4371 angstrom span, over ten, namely 0.119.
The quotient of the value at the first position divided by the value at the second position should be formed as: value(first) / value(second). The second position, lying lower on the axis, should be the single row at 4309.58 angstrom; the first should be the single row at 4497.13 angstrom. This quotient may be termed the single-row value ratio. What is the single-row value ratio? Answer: 1.65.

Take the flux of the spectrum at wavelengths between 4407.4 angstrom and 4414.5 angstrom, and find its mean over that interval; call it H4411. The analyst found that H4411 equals 15.7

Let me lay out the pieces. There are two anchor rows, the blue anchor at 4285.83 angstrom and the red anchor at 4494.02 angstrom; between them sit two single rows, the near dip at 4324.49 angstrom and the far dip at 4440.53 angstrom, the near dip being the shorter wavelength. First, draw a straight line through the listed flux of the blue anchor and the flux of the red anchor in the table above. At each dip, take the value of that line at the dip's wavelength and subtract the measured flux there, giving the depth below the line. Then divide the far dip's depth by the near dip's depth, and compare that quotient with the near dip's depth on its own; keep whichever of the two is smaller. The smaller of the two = -1.4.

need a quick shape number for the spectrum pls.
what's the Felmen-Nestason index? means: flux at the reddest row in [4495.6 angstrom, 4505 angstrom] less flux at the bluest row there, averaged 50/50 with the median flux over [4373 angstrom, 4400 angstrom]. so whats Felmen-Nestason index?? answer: 8.9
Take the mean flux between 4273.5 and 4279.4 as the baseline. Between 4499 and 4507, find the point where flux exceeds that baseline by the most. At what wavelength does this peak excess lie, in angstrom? 4503.34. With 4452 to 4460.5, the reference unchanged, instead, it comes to 4460.00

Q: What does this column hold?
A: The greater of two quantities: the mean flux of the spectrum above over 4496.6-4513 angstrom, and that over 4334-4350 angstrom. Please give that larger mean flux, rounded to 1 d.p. 19.5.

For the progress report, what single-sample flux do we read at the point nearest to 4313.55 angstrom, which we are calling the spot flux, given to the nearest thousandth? 12.550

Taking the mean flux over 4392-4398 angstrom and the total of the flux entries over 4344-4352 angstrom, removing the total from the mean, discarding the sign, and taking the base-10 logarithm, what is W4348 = 2.02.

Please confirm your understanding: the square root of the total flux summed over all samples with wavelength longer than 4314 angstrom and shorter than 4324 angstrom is 12.4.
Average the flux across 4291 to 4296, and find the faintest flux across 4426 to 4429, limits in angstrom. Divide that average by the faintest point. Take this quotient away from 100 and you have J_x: 99.2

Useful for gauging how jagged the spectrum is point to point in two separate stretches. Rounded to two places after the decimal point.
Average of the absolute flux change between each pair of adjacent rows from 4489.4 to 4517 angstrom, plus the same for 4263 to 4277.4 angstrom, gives 1.81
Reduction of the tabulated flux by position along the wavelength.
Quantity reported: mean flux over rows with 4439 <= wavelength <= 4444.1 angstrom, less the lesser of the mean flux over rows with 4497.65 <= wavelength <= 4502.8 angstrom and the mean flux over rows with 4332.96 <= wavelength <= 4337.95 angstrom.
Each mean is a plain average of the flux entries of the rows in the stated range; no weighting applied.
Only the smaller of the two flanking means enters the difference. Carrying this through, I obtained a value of 1.0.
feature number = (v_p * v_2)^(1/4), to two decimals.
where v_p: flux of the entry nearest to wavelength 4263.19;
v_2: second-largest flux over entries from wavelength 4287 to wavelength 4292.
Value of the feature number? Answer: 3.59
